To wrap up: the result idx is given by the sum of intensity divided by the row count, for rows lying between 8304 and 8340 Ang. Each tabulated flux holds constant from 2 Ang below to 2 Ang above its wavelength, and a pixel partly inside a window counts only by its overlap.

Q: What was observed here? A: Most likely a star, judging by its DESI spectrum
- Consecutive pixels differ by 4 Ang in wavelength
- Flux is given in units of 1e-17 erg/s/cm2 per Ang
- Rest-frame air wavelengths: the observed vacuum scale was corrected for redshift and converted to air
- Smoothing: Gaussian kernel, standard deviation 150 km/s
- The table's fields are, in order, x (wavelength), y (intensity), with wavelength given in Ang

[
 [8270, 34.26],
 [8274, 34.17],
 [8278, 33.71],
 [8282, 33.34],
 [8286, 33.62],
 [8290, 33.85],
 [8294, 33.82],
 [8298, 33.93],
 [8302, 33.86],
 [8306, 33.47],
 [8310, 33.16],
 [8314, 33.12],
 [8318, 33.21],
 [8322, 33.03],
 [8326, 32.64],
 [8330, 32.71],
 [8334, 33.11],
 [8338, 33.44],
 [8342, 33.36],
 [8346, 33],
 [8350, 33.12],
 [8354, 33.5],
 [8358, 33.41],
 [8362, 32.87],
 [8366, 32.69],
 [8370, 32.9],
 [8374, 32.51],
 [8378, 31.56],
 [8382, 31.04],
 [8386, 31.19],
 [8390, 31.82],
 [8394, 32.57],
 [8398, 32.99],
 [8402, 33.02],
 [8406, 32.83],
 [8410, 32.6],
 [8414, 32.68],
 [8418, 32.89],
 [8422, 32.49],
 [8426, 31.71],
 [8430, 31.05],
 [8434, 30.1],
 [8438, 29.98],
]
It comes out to 33.1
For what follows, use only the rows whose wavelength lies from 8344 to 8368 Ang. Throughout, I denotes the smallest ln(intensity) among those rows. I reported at 3.487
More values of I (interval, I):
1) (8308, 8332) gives 3.486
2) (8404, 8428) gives 3.457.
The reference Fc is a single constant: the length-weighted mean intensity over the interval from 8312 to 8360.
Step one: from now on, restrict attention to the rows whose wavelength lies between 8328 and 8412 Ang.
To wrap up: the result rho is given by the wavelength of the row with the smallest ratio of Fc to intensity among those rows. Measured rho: 8354 Ang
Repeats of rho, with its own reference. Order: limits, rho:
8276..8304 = 8298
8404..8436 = 8418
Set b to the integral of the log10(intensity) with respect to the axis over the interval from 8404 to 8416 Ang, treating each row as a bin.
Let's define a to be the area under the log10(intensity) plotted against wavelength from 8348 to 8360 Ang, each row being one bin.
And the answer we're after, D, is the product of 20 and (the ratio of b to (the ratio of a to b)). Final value 361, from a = 18.3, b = 18.18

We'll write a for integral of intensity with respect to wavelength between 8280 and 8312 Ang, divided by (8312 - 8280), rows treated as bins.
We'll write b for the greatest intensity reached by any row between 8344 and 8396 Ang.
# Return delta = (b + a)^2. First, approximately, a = 33.6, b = 33.5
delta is 4507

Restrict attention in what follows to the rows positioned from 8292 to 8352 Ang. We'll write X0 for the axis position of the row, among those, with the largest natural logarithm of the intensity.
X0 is 8298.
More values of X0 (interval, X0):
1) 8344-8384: 8354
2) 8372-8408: 8402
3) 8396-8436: 8402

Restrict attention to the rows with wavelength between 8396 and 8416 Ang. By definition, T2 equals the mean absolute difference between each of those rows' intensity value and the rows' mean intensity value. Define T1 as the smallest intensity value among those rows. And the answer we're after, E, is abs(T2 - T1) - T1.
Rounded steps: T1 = 32.6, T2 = 0.15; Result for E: -0.15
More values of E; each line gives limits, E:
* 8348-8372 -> -0.26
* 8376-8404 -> -0.71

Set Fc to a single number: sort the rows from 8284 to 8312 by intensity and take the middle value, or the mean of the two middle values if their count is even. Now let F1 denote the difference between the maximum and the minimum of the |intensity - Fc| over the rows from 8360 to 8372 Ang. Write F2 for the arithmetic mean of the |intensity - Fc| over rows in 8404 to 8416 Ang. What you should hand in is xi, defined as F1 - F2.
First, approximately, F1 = 0.21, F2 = 1.12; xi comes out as -0.9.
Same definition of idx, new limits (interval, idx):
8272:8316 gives 33.6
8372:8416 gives 32.3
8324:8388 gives 32.7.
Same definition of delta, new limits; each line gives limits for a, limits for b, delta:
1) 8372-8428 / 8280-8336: 4384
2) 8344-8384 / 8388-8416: 4314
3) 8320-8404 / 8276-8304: 4438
